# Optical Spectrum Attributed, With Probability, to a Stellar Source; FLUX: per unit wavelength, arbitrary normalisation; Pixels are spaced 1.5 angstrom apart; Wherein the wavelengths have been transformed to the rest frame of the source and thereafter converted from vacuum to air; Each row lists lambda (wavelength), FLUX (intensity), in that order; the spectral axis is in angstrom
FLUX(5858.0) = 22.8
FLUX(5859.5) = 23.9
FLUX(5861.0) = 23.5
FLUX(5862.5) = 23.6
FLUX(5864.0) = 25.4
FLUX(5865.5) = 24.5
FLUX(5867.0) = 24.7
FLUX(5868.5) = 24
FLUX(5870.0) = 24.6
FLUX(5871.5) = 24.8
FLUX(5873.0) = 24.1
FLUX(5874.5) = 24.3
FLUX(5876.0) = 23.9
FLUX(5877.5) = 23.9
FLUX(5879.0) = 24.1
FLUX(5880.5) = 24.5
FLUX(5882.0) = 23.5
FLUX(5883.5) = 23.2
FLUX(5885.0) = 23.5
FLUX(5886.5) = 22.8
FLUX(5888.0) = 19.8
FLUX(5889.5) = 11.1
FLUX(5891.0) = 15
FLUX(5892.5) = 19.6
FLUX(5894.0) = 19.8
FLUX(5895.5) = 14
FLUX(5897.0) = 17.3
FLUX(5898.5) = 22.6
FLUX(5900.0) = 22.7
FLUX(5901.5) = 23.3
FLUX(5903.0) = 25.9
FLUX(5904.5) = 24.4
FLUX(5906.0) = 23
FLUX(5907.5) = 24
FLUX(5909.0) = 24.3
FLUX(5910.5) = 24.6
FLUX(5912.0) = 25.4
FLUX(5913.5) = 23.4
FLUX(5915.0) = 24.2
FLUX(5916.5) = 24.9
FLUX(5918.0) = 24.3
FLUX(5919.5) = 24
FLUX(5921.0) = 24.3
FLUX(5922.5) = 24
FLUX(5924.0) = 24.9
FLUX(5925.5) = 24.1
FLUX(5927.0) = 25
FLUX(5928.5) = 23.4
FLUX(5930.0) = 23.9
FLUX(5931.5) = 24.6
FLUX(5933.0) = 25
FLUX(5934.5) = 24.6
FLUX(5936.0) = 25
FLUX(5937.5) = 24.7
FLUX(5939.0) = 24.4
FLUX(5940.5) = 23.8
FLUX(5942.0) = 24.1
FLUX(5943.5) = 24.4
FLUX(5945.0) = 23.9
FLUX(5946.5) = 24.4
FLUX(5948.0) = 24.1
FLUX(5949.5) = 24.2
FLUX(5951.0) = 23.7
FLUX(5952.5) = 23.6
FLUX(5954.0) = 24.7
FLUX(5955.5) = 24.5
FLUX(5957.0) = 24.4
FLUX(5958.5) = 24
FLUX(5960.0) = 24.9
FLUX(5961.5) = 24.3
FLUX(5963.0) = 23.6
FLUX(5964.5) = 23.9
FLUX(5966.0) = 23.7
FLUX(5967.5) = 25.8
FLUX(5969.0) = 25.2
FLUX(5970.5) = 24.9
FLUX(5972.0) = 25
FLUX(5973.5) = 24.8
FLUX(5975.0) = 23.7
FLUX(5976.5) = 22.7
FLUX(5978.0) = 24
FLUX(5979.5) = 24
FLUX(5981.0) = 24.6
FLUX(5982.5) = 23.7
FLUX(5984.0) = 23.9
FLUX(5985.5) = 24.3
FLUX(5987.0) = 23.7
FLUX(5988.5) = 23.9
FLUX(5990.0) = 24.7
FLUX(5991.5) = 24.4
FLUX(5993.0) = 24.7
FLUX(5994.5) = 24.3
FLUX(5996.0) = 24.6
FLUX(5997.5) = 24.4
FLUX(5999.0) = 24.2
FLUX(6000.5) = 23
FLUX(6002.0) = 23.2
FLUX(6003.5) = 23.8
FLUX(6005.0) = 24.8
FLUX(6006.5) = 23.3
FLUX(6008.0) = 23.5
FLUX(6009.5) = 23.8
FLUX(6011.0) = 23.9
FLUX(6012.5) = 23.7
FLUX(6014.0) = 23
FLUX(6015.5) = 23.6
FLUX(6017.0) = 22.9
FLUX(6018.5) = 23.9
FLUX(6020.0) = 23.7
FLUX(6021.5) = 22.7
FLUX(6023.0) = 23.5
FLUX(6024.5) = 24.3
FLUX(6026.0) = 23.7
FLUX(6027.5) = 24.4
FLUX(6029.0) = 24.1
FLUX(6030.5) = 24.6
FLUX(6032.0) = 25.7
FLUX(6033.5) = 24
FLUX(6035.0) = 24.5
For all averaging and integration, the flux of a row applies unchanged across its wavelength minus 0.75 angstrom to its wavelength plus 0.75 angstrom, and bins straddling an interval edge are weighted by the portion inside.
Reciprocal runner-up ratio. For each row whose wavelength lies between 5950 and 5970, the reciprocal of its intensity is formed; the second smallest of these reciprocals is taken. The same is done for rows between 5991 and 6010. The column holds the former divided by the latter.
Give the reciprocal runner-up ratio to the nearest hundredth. 0.98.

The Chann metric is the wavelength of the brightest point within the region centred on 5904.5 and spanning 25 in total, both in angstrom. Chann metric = 5903.0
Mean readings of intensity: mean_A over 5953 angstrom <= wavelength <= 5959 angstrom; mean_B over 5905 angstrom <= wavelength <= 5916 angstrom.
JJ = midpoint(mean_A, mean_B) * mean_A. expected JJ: 592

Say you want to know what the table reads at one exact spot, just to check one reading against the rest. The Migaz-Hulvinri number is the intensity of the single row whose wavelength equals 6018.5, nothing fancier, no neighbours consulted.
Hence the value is 23.9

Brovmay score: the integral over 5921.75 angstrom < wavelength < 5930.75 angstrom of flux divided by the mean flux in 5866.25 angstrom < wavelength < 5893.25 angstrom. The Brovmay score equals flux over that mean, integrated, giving 9.77 angstrom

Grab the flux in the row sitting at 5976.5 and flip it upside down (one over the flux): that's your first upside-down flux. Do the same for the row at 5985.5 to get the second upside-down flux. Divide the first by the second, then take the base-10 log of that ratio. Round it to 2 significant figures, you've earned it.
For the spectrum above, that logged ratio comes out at 0.030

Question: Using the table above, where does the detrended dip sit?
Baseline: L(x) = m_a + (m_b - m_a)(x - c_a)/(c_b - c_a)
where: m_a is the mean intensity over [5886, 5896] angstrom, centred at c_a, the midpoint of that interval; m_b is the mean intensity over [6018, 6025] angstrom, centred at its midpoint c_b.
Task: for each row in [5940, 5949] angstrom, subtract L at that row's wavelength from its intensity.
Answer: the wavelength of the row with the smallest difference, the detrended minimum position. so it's 5945.0 angstrom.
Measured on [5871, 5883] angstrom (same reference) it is 5882.0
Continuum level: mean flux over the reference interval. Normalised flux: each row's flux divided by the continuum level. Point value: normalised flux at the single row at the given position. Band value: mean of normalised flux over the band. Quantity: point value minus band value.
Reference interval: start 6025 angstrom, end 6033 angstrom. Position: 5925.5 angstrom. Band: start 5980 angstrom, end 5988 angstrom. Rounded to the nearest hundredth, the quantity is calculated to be 0.00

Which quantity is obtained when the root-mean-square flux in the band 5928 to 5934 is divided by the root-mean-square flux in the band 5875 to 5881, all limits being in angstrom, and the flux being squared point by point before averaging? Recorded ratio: 1.01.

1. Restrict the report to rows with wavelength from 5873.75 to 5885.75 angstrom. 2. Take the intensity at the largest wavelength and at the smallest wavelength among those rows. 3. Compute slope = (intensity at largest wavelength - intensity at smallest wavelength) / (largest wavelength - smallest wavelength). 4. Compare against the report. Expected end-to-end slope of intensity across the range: -0.08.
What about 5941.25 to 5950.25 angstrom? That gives 0.01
